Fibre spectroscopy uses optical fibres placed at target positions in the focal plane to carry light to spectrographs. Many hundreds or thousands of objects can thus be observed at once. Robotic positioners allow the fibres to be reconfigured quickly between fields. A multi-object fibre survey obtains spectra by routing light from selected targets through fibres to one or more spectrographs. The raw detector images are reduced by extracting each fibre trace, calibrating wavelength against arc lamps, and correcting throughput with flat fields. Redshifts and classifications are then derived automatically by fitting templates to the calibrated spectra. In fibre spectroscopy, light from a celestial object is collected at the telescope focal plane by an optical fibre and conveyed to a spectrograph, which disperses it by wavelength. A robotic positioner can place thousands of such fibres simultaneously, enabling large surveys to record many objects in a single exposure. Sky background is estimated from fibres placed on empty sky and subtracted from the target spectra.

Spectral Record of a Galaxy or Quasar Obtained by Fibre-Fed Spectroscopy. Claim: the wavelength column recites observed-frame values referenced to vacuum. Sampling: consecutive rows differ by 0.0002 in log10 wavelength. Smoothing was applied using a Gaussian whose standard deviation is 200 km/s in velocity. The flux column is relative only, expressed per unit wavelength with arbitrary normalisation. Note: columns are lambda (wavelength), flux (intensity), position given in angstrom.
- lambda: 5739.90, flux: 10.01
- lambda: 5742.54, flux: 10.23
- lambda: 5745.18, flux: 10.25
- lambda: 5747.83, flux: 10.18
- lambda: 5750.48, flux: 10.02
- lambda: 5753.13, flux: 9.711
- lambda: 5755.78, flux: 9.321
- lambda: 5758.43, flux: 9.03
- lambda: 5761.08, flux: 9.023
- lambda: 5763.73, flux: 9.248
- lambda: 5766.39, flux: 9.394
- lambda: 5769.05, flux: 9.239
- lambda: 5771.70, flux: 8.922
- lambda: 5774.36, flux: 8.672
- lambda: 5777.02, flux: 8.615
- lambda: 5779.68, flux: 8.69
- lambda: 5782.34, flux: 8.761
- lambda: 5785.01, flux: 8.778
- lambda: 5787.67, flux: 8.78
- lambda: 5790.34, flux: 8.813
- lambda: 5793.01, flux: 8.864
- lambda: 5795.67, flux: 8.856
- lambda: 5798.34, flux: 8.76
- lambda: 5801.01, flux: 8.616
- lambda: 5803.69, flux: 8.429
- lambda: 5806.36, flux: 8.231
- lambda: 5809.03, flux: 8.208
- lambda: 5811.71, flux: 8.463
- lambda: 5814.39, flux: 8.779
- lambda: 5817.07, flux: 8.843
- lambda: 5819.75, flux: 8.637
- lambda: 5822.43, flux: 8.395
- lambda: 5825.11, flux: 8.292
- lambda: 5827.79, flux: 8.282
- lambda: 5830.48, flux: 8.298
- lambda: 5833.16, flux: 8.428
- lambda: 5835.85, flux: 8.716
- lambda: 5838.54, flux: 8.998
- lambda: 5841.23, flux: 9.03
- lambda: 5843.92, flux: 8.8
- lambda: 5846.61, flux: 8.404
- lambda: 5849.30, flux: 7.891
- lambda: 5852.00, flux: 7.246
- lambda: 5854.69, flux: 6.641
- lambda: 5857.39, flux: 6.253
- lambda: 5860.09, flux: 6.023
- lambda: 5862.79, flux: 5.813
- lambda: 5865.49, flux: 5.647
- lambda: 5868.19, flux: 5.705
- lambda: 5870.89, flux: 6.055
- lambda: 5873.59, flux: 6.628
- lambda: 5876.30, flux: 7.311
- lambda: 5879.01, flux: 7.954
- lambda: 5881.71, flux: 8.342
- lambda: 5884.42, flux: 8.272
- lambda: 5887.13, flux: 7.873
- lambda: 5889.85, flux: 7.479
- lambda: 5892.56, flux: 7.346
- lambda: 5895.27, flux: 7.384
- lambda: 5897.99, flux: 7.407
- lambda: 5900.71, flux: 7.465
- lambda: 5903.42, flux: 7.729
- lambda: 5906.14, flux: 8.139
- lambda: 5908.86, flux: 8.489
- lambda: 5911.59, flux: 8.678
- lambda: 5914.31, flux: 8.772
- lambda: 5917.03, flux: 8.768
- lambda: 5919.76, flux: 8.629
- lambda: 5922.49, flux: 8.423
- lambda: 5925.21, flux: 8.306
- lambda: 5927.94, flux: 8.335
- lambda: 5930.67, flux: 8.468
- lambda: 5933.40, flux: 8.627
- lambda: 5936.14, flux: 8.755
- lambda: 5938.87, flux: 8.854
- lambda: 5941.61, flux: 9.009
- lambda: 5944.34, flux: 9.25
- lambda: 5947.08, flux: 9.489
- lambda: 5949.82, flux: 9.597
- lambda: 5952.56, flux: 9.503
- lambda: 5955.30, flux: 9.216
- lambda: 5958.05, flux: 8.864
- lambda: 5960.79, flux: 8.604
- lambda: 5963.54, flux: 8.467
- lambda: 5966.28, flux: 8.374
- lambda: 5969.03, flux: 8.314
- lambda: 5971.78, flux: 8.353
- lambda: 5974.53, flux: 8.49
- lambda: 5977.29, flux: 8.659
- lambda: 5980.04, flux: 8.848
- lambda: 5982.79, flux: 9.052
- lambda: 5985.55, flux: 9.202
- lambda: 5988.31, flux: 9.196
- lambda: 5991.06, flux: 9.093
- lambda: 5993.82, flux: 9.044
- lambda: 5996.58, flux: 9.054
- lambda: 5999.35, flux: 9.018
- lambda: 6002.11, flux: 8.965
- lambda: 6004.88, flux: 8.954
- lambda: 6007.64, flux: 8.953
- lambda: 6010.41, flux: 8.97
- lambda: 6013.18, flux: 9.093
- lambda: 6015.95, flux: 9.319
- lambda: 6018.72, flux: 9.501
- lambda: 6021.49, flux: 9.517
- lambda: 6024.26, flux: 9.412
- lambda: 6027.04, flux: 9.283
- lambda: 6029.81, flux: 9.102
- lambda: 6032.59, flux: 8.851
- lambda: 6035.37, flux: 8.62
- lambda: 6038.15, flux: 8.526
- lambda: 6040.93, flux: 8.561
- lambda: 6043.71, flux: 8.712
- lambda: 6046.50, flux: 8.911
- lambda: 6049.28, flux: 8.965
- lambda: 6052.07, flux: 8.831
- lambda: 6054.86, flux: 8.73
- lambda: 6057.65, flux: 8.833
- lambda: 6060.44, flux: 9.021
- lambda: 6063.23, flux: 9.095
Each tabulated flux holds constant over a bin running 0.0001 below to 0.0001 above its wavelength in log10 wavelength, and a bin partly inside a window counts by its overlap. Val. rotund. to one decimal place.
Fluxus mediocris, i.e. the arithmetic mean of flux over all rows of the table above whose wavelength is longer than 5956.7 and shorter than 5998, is 8.8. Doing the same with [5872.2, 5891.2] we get 7.7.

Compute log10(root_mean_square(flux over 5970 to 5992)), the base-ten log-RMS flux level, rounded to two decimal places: 0.95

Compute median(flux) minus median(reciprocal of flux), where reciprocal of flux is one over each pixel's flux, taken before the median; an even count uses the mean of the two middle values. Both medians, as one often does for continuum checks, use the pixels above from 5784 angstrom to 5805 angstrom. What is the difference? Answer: 8.7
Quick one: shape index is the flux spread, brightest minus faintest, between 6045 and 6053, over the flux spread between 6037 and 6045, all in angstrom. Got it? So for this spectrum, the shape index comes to 0.7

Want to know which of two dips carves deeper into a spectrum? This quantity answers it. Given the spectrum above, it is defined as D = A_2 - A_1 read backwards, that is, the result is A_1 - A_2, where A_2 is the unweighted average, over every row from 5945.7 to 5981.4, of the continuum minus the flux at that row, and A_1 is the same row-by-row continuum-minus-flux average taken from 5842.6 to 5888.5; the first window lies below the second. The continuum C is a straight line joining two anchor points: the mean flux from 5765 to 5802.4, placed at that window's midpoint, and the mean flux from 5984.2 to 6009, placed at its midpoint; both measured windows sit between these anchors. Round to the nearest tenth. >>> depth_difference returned 1.6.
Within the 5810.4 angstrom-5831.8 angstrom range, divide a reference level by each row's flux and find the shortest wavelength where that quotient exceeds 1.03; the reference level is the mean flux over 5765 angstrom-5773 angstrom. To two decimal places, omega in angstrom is 5811.71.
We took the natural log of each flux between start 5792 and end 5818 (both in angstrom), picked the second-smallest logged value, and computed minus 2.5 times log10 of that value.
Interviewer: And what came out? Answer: -0.810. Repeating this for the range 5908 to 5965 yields -0.816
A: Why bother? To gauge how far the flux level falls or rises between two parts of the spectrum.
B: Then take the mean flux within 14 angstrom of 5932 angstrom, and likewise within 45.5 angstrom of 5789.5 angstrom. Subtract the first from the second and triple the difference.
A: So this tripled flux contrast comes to 0.6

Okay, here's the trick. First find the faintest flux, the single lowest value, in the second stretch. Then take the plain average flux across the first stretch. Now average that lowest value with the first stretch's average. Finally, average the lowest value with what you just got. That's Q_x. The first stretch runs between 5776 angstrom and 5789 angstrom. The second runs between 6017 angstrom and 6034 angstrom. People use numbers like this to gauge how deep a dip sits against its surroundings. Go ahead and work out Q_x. 8.8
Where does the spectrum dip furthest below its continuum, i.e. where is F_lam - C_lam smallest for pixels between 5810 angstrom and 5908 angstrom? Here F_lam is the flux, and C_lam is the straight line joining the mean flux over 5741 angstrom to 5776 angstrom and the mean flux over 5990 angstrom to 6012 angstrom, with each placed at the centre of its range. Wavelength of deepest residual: 5865.49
